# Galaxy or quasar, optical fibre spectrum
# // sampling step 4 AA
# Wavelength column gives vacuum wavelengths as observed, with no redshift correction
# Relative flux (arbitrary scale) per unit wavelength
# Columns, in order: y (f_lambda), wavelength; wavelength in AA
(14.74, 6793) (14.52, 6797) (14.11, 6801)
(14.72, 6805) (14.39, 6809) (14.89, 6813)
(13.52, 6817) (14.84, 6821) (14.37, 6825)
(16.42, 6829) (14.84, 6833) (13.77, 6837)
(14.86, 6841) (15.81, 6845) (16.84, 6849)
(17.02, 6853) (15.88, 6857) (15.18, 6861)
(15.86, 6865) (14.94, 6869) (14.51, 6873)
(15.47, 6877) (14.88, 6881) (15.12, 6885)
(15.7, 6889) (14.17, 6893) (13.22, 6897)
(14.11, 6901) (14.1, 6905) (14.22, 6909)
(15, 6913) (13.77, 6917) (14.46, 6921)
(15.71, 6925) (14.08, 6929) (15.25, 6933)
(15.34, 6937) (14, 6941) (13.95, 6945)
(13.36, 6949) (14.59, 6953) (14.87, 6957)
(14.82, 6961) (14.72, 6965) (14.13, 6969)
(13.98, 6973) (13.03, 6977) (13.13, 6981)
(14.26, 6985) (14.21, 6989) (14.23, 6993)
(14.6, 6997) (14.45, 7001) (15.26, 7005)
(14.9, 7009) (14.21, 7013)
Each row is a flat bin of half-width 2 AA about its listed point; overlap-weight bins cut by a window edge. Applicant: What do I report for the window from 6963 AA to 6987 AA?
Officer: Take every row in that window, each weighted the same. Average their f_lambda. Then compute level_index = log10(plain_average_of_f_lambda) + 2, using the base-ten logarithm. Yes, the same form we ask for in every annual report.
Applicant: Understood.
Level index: 3.14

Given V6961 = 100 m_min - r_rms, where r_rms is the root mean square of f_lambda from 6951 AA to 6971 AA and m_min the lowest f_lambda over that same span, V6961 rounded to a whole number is 1398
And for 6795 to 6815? 1396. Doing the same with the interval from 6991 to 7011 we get 1408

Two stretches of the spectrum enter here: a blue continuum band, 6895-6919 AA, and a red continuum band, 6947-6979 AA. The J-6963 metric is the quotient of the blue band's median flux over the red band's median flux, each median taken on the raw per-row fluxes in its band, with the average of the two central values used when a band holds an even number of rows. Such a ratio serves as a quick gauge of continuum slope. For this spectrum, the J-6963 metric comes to 0.98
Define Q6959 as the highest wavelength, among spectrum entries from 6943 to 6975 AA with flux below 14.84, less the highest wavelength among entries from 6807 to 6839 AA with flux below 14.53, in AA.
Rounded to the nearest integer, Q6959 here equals 136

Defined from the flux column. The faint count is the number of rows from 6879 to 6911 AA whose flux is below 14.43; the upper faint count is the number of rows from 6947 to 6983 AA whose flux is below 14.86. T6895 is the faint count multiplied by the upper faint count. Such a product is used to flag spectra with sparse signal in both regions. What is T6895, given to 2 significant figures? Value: 40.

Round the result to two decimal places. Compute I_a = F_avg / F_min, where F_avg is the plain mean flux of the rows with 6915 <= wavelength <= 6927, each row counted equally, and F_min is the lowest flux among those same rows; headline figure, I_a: 1.06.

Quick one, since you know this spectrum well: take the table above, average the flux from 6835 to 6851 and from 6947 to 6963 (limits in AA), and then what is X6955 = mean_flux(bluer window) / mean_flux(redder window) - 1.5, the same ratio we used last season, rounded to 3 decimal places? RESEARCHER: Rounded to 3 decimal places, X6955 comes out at -0.437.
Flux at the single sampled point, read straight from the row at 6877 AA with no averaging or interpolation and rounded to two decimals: 15.47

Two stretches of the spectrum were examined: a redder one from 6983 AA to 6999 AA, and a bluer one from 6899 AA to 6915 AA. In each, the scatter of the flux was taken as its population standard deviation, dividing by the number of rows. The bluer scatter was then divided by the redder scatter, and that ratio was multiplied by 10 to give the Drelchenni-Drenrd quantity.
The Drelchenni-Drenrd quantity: 23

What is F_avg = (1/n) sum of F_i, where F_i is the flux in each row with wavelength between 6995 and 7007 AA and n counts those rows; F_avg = 14.77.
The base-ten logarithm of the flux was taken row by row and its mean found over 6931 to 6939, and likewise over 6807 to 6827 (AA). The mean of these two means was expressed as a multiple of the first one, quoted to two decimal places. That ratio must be 0.99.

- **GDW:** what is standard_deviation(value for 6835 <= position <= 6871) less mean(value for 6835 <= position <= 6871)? -14.6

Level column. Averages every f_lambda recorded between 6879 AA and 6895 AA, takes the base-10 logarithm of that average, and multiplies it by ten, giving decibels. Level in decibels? 11.8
